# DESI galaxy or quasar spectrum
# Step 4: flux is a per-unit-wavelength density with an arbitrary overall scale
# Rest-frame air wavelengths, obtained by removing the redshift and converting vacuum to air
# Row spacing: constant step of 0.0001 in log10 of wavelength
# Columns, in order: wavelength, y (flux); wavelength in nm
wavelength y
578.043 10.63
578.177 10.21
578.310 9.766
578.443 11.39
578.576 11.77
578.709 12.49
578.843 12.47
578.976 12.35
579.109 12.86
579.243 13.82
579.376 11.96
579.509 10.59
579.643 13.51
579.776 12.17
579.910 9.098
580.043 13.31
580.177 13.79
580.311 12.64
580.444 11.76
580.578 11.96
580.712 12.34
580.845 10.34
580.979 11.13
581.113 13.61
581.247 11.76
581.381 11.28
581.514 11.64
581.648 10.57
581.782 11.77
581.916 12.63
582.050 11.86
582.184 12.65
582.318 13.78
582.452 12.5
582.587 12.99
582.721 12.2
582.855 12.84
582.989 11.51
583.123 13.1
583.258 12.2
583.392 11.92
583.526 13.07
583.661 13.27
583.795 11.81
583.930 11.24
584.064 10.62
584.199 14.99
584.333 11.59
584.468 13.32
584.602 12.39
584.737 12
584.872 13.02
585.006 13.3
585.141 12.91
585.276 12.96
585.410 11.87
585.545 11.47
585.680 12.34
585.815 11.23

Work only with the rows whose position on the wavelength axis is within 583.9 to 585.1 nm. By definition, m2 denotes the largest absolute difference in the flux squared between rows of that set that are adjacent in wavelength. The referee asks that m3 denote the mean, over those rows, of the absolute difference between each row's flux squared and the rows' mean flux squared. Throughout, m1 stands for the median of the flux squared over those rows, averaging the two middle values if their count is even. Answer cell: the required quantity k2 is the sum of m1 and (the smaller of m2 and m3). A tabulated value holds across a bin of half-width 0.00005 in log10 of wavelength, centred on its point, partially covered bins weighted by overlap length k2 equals 180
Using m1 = 154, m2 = 112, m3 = 26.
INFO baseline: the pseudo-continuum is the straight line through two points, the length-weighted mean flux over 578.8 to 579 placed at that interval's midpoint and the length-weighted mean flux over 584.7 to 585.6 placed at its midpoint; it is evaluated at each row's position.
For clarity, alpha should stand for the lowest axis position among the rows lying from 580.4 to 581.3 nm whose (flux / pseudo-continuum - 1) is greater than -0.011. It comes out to 580.712 nm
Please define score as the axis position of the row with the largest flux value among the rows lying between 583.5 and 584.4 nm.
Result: 584.199 nm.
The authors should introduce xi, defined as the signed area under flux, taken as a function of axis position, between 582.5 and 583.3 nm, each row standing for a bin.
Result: 10.0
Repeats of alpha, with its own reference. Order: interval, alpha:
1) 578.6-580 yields 578.709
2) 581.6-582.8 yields 581.916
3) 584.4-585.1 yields 584.468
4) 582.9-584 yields 583.123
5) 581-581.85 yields 581.113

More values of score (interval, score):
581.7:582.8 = 582.318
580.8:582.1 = 581.113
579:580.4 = 579.243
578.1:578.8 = 578.709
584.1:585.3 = 584.199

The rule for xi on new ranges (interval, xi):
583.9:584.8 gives 11.1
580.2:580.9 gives 8.4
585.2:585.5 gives 3.7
